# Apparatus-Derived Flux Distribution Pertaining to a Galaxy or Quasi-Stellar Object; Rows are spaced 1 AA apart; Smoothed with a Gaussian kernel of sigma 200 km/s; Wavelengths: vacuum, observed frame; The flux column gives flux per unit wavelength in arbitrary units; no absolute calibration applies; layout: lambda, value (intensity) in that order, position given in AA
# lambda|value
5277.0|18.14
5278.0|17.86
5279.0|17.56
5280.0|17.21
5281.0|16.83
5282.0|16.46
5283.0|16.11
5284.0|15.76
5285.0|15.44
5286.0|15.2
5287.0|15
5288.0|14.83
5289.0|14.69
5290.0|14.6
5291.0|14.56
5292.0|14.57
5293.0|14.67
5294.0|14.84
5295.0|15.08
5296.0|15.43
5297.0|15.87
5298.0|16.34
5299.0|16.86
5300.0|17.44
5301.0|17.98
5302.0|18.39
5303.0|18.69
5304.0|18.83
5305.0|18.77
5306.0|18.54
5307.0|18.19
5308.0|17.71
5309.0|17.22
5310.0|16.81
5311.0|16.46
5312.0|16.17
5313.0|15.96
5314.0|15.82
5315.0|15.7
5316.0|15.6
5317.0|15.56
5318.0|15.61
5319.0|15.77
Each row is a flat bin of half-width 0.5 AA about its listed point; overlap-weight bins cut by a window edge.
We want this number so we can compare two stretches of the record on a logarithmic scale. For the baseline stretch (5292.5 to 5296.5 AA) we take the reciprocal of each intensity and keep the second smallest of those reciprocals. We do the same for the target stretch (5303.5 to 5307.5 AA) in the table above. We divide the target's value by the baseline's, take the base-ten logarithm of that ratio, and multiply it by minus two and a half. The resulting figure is 0.24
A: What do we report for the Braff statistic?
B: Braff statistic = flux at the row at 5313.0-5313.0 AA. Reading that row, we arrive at 15.96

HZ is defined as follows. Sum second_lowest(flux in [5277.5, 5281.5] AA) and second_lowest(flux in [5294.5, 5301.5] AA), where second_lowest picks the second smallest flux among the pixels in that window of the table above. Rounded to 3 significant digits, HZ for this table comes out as 32.6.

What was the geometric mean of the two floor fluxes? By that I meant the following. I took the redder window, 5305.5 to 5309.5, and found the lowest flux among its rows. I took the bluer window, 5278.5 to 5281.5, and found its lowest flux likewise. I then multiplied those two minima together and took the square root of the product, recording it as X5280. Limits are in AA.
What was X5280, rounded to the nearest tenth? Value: 17.0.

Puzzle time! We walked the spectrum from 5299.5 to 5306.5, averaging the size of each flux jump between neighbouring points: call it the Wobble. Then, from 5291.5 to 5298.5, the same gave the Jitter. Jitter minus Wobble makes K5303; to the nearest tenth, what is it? 0.0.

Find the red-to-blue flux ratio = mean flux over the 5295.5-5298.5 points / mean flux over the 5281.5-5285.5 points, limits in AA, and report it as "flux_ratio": 1.00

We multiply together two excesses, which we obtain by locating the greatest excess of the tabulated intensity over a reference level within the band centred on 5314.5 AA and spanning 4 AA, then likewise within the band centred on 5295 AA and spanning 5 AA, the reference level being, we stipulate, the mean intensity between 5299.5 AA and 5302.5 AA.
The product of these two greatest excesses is 4.1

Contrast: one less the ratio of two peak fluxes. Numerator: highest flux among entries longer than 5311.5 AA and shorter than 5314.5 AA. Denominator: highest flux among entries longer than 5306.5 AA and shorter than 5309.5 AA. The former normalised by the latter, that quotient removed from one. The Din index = 0.11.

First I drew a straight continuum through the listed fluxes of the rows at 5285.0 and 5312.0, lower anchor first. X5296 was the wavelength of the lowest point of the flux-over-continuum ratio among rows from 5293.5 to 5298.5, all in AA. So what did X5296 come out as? 5294.0 AA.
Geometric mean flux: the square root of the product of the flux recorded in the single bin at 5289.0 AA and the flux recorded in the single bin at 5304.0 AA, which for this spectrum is 16.6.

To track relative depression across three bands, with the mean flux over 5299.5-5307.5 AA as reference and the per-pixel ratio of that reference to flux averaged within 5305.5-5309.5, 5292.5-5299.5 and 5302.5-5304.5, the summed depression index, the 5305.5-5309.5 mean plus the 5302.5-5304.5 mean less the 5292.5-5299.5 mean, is 0.82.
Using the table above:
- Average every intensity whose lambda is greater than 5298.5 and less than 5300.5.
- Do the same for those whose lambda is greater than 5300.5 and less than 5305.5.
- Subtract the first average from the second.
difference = 1.4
